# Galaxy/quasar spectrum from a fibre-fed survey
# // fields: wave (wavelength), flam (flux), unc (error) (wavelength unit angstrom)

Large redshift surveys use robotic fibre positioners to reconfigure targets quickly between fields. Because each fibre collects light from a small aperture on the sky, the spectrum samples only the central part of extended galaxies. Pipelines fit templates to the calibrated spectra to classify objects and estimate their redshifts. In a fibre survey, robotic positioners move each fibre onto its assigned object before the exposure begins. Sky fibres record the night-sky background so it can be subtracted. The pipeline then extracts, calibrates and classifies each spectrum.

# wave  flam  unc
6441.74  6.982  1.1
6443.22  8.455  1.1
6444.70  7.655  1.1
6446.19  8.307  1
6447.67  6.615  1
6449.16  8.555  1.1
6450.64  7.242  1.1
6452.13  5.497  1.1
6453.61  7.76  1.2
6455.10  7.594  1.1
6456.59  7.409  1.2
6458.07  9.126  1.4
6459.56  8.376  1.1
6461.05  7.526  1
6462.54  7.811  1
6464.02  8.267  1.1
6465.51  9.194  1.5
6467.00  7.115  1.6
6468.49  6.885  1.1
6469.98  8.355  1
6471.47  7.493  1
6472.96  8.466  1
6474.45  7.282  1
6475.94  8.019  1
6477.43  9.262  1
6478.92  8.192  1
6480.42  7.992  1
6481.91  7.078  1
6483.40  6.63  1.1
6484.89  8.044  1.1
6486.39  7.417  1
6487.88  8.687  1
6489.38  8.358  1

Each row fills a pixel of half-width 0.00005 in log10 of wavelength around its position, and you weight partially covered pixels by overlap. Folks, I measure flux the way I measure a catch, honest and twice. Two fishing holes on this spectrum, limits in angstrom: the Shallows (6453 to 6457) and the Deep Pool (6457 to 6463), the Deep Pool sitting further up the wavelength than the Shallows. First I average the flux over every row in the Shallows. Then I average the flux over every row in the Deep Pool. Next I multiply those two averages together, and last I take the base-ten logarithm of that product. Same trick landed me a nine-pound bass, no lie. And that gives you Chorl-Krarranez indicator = 1.79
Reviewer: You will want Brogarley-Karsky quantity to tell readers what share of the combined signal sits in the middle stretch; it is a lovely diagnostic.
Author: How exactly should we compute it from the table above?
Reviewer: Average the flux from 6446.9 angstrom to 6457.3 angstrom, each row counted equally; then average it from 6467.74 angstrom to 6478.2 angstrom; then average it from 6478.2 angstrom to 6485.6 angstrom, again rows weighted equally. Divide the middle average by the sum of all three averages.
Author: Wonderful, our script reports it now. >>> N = 0.350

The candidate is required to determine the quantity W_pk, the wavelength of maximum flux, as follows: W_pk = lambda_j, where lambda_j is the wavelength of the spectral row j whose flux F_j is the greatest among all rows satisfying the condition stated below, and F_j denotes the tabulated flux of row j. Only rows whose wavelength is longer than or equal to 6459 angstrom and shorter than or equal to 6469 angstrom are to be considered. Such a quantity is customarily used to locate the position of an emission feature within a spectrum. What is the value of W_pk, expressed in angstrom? 6465.51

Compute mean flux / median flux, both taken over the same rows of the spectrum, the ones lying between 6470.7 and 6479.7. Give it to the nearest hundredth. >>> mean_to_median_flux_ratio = 1.00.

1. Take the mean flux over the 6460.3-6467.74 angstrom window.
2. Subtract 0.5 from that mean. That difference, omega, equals 7.5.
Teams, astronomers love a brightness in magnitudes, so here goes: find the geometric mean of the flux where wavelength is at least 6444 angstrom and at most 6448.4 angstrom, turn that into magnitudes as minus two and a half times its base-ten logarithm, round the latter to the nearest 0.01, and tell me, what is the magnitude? -2.19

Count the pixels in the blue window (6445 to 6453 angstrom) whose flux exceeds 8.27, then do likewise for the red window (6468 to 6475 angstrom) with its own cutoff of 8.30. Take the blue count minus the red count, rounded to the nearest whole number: 0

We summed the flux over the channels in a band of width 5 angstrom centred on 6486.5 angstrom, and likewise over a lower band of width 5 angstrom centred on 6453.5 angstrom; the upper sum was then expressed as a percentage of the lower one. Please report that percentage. 116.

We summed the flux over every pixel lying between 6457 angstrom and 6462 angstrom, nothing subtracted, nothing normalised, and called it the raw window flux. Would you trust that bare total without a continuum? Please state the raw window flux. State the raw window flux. 25.0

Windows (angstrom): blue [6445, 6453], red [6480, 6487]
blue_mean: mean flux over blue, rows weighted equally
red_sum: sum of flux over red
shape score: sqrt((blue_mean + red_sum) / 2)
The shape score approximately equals 4.71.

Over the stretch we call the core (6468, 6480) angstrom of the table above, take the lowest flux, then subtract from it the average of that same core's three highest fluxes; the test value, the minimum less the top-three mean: -1.8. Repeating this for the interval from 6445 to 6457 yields -2.7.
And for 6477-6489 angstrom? -2.1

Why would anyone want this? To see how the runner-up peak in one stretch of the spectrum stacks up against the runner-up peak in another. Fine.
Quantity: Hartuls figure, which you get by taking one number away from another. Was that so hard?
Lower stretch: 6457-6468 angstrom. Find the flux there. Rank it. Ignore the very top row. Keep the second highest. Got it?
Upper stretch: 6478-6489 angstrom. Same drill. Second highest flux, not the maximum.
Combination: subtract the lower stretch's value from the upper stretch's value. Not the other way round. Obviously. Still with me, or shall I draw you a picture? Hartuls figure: -0.9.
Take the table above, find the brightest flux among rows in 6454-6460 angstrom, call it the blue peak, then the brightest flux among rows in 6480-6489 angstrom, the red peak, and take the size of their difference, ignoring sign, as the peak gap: 0.4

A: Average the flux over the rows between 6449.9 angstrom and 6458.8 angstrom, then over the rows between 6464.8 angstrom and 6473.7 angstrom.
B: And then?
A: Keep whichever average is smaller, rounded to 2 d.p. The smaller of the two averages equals 7.44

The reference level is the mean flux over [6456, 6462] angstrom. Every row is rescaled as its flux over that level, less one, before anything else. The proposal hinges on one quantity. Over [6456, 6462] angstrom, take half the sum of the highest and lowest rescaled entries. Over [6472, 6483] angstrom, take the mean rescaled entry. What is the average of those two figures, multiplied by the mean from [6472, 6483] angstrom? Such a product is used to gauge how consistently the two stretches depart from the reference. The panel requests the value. 0.000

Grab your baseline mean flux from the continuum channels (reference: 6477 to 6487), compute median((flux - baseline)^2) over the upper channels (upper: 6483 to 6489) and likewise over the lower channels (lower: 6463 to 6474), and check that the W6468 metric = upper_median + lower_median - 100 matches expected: -99.1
